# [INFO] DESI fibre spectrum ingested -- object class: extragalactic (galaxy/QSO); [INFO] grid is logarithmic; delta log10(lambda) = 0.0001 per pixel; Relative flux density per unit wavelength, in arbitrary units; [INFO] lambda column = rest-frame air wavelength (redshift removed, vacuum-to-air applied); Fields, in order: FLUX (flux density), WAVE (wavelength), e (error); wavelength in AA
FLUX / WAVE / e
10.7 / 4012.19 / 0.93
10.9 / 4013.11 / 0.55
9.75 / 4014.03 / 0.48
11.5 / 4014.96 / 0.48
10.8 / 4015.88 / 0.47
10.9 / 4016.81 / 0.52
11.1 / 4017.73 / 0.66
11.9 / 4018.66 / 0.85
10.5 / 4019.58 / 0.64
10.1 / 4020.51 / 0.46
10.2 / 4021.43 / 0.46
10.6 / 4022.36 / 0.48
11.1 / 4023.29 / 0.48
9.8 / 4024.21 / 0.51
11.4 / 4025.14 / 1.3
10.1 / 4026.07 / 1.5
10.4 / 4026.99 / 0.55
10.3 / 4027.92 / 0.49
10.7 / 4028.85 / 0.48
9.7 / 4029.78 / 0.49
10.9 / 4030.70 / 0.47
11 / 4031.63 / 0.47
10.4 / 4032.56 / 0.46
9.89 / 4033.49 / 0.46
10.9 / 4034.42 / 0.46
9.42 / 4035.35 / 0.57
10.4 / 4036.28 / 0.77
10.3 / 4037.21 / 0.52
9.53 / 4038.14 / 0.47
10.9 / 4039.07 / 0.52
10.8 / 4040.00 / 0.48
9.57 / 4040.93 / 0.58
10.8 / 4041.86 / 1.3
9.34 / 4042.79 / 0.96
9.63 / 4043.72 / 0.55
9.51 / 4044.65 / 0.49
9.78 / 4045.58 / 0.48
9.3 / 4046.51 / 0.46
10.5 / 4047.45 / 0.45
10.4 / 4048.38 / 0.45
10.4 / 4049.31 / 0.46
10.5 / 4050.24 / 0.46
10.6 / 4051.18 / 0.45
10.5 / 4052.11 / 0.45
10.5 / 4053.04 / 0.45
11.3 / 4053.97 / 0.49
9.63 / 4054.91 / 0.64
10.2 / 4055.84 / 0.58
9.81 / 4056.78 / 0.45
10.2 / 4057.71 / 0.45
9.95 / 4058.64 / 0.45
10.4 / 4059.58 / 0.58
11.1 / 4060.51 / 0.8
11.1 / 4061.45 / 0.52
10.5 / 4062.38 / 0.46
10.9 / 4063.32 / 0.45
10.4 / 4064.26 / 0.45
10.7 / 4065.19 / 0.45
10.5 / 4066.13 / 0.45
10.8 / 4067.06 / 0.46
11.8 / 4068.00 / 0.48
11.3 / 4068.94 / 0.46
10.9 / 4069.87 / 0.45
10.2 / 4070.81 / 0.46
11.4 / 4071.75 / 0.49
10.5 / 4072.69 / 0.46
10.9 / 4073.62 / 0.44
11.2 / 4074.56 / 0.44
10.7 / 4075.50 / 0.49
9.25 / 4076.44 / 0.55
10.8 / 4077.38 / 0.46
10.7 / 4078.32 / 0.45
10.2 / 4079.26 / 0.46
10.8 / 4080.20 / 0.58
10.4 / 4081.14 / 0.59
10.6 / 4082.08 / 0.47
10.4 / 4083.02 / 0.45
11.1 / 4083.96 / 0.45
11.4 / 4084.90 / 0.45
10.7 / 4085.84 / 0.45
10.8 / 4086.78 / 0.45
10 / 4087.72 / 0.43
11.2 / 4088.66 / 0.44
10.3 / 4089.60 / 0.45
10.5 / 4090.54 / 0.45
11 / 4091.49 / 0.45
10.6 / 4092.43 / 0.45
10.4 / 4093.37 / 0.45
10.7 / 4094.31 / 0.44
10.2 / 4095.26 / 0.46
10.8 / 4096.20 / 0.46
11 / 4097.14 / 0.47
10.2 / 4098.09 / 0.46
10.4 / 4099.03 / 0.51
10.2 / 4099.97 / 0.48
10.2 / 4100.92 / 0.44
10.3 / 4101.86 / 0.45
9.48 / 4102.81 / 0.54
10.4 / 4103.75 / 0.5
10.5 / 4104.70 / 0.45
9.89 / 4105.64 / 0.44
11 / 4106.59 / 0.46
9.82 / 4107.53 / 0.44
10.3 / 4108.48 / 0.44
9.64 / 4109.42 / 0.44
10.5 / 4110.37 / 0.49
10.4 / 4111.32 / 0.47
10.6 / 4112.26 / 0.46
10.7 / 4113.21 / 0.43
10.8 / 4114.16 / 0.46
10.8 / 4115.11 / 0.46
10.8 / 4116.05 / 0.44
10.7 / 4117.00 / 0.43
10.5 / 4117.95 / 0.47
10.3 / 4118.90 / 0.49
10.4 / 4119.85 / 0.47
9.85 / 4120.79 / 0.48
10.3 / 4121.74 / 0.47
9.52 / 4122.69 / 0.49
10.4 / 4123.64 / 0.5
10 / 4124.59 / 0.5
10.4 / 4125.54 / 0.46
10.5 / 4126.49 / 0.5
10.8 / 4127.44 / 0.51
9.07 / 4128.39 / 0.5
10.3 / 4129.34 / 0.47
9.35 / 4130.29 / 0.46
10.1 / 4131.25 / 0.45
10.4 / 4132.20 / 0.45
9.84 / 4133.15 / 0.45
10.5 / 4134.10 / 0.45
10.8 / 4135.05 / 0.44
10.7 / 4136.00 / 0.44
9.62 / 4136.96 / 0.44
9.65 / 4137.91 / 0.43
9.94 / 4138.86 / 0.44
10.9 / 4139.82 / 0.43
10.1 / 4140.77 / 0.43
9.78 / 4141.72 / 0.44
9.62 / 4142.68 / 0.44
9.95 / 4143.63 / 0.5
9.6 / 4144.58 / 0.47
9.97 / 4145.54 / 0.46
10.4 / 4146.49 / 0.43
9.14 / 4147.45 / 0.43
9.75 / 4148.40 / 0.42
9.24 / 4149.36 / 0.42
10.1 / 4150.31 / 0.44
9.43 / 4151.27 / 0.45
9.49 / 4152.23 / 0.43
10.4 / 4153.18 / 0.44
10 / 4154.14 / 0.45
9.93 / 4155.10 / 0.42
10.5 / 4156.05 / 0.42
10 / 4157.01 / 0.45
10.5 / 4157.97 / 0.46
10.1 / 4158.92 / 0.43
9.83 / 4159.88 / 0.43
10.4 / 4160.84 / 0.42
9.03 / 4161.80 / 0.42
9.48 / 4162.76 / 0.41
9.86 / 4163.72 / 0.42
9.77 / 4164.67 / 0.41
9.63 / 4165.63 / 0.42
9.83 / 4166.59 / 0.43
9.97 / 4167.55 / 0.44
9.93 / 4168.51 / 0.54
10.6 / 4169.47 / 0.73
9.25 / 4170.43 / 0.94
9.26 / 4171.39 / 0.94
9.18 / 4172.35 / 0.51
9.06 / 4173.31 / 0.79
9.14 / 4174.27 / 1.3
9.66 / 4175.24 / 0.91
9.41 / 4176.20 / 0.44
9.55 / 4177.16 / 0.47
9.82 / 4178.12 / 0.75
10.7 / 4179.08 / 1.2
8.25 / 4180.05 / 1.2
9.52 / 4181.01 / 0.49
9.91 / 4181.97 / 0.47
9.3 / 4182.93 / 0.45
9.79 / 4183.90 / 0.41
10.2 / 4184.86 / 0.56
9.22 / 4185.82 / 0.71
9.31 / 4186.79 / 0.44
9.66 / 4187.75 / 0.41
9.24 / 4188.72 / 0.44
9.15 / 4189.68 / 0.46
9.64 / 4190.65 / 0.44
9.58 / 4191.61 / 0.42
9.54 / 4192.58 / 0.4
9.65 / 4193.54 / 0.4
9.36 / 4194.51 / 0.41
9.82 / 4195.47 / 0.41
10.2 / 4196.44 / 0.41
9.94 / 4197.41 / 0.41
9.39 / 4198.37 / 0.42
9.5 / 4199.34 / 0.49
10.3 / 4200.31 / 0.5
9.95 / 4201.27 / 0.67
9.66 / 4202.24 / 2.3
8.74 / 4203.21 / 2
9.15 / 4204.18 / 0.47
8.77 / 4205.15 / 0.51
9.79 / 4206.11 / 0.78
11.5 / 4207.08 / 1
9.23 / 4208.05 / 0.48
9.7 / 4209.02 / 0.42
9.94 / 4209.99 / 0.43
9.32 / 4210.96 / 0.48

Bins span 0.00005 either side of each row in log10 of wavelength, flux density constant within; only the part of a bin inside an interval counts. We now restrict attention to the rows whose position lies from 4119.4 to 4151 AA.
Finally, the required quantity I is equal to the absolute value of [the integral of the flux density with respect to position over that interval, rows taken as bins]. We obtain 317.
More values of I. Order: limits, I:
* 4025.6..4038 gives 128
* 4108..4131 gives 237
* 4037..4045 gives 80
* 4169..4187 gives 172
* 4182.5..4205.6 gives 220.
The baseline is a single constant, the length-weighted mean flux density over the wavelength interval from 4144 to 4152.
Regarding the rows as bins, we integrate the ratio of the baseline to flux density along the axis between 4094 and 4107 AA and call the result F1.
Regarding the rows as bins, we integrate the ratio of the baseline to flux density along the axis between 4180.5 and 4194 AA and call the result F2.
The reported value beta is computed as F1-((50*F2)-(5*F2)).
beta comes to -606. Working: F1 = 12.2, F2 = 13.7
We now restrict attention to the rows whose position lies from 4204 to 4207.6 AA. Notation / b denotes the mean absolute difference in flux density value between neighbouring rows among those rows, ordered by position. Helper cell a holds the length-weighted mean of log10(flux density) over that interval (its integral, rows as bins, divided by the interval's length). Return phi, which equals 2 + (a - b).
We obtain 1.96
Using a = 0.99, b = 1.04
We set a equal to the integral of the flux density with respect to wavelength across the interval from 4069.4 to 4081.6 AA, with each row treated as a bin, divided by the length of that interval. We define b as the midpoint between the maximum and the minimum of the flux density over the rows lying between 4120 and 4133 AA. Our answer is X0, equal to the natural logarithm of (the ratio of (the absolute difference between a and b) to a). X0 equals -2.8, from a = 10.6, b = 9.9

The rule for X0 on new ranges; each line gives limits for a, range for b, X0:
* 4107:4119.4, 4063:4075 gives -3.0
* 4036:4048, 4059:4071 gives -2.3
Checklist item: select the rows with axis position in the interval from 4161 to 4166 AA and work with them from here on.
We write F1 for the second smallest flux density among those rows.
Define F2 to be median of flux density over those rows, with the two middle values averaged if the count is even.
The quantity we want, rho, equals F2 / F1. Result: 1.016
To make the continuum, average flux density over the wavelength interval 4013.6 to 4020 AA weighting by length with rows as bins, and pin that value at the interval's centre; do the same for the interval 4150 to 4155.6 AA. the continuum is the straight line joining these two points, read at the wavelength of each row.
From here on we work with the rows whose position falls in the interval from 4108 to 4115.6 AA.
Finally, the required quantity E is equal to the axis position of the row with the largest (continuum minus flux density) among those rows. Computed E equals 4109.42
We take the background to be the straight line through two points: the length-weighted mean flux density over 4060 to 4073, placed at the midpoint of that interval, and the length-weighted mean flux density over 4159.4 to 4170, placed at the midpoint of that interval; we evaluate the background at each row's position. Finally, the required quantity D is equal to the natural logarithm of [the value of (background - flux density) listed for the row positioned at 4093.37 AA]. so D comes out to -1.7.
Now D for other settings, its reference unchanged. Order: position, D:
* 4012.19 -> -0.3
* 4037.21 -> -0.1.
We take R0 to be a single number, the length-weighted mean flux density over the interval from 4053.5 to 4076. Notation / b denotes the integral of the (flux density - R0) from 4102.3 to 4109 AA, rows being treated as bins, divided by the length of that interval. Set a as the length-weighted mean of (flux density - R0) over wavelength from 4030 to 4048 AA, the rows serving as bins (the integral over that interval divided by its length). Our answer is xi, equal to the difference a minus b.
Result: -0.05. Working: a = -0.53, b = -0.49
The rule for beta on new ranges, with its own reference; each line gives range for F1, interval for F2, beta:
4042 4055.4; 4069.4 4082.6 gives -531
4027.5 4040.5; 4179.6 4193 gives -608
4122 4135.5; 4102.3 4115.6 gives -549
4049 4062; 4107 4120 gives -531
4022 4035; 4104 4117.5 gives -552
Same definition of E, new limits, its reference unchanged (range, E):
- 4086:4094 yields 4087.72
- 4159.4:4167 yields 4161.80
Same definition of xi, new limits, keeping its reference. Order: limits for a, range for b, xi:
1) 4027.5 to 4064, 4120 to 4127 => 0.14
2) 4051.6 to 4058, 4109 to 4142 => 0.05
